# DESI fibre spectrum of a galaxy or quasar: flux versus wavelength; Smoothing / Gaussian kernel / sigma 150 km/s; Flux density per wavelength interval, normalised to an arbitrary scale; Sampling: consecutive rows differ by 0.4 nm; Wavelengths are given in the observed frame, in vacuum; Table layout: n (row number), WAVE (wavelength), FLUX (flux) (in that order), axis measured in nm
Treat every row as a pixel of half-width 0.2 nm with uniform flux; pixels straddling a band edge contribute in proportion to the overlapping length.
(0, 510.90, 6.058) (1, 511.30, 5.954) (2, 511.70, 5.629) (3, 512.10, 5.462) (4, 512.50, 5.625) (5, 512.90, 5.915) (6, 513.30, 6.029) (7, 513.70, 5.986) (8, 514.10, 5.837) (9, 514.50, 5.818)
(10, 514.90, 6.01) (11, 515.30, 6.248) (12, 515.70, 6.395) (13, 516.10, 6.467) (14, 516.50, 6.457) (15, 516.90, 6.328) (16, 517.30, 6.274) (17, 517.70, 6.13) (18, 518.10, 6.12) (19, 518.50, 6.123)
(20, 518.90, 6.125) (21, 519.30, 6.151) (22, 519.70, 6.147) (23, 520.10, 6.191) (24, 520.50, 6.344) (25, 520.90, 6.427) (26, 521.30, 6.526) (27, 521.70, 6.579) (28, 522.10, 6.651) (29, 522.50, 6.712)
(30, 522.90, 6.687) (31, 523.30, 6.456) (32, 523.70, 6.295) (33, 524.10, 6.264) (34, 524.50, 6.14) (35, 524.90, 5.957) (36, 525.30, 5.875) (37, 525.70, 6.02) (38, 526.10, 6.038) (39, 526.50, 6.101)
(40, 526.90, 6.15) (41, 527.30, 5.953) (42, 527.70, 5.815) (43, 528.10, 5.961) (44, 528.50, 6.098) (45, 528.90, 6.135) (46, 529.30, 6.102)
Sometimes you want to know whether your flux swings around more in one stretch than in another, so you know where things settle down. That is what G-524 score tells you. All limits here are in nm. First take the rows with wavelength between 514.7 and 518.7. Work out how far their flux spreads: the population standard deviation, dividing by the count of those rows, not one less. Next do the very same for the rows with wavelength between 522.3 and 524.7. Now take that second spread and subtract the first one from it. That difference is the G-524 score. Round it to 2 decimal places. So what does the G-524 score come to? 0.07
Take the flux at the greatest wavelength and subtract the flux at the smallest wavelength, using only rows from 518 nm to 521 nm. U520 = 0.3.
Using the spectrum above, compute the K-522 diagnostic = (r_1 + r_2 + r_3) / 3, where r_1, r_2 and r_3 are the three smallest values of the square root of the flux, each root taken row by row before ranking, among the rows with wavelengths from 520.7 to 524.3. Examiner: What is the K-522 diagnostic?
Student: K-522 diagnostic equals 2.52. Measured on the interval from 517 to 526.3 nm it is 2.44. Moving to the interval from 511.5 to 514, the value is 2.36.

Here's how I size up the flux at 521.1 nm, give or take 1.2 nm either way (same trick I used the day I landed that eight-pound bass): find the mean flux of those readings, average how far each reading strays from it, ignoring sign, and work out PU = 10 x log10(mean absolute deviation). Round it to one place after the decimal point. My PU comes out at -8.8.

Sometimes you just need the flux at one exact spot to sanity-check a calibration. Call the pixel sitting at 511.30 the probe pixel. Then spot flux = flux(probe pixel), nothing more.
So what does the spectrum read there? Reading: 5.954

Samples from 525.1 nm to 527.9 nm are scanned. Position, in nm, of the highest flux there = 526.90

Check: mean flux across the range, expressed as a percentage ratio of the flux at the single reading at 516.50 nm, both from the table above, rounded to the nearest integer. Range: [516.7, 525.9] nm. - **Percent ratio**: 97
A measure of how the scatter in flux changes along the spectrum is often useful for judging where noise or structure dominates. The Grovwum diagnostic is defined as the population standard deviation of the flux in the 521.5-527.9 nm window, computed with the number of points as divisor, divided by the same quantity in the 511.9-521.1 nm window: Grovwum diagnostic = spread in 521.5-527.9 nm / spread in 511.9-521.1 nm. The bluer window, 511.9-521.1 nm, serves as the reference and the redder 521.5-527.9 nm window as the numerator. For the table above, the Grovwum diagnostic 1.15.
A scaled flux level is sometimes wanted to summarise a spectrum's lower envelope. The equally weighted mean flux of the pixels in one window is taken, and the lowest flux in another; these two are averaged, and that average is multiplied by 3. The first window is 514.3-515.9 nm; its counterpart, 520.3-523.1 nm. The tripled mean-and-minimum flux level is 18.7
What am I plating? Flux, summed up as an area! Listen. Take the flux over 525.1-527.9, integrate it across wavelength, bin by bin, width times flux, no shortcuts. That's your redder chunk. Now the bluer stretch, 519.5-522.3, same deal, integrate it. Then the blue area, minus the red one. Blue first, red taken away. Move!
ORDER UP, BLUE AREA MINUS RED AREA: 1.2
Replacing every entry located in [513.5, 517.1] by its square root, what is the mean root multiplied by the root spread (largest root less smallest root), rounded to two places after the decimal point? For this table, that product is 0.33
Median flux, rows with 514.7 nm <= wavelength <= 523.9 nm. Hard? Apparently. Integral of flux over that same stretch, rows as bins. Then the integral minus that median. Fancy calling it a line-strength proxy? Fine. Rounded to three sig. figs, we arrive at 52.0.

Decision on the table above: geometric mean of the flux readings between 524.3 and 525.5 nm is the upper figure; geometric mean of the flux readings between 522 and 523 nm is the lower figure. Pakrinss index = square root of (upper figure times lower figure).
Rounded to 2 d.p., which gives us 6.33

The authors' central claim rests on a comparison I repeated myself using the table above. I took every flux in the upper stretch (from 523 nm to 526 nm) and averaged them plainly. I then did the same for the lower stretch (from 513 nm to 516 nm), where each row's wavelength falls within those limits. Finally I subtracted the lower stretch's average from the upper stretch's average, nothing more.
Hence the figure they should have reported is 0.10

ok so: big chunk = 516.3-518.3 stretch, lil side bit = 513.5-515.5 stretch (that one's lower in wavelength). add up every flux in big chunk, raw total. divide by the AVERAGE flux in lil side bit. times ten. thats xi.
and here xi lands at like 52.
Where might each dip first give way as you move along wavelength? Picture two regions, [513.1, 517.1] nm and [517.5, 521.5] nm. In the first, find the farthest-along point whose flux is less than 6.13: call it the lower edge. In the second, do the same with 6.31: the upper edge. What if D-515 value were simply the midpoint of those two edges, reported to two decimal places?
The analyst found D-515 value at 517.50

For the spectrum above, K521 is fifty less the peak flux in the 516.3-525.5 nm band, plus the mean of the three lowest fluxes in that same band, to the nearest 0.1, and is 49.3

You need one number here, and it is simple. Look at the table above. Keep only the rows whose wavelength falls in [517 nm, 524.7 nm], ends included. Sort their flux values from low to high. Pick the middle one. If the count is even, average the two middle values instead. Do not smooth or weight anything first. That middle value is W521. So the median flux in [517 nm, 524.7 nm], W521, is 6.27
